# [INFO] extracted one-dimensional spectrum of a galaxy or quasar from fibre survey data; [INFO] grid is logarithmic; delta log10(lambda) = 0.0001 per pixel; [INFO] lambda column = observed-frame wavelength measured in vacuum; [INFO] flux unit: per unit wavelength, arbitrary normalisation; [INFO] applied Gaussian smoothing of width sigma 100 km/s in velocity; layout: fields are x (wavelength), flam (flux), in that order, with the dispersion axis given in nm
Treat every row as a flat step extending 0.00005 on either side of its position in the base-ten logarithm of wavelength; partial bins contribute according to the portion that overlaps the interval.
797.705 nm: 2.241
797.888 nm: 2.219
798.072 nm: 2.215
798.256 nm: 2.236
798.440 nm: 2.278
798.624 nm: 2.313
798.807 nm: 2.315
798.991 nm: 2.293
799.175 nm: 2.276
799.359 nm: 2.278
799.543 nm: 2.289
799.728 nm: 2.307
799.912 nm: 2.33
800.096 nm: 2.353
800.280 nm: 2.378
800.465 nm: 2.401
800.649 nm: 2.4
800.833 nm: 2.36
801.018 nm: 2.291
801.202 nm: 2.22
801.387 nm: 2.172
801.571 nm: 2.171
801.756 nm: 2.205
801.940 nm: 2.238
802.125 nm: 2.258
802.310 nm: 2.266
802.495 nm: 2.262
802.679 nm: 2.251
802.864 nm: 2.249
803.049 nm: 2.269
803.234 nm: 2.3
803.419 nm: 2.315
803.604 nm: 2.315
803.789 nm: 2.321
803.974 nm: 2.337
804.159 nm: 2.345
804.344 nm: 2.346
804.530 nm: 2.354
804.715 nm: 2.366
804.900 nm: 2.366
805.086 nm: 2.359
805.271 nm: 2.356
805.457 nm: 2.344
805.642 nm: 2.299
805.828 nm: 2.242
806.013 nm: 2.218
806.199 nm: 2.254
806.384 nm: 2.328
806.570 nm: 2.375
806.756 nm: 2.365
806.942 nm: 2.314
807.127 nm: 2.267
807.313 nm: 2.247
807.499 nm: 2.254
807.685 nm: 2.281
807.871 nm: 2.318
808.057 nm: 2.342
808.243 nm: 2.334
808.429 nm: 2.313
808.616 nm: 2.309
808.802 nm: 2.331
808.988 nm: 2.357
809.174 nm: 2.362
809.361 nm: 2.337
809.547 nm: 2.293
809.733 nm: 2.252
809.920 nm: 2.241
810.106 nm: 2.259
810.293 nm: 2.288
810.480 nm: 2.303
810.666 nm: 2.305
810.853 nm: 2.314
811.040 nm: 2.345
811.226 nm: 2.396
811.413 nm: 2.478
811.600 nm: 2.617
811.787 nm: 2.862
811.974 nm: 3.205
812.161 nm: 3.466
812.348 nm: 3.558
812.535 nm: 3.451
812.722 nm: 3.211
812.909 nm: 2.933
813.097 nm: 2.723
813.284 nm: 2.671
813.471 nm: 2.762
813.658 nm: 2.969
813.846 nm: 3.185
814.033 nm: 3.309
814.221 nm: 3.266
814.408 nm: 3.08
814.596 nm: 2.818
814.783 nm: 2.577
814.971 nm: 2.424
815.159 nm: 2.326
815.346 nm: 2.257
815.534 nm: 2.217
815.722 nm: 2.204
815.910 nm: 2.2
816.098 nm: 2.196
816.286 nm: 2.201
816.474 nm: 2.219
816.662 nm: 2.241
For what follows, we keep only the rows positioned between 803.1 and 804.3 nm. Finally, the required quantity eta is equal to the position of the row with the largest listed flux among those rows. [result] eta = 804.159 nm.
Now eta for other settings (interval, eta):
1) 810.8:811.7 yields 811.600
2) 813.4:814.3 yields 814.033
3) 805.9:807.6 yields 806.570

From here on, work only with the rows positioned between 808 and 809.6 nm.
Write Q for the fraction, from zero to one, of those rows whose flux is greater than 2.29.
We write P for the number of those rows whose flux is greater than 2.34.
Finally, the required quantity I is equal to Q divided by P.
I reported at 0.33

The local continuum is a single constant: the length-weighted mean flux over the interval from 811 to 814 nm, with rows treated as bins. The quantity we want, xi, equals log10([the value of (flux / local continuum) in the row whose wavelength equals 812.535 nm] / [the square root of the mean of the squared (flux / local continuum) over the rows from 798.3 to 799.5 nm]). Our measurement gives 0.18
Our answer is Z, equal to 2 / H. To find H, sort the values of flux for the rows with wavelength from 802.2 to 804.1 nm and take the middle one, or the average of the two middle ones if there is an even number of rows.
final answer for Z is 0.875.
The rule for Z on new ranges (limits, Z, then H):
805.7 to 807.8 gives 0.882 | 2.27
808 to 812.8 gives 0.855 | 2.34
